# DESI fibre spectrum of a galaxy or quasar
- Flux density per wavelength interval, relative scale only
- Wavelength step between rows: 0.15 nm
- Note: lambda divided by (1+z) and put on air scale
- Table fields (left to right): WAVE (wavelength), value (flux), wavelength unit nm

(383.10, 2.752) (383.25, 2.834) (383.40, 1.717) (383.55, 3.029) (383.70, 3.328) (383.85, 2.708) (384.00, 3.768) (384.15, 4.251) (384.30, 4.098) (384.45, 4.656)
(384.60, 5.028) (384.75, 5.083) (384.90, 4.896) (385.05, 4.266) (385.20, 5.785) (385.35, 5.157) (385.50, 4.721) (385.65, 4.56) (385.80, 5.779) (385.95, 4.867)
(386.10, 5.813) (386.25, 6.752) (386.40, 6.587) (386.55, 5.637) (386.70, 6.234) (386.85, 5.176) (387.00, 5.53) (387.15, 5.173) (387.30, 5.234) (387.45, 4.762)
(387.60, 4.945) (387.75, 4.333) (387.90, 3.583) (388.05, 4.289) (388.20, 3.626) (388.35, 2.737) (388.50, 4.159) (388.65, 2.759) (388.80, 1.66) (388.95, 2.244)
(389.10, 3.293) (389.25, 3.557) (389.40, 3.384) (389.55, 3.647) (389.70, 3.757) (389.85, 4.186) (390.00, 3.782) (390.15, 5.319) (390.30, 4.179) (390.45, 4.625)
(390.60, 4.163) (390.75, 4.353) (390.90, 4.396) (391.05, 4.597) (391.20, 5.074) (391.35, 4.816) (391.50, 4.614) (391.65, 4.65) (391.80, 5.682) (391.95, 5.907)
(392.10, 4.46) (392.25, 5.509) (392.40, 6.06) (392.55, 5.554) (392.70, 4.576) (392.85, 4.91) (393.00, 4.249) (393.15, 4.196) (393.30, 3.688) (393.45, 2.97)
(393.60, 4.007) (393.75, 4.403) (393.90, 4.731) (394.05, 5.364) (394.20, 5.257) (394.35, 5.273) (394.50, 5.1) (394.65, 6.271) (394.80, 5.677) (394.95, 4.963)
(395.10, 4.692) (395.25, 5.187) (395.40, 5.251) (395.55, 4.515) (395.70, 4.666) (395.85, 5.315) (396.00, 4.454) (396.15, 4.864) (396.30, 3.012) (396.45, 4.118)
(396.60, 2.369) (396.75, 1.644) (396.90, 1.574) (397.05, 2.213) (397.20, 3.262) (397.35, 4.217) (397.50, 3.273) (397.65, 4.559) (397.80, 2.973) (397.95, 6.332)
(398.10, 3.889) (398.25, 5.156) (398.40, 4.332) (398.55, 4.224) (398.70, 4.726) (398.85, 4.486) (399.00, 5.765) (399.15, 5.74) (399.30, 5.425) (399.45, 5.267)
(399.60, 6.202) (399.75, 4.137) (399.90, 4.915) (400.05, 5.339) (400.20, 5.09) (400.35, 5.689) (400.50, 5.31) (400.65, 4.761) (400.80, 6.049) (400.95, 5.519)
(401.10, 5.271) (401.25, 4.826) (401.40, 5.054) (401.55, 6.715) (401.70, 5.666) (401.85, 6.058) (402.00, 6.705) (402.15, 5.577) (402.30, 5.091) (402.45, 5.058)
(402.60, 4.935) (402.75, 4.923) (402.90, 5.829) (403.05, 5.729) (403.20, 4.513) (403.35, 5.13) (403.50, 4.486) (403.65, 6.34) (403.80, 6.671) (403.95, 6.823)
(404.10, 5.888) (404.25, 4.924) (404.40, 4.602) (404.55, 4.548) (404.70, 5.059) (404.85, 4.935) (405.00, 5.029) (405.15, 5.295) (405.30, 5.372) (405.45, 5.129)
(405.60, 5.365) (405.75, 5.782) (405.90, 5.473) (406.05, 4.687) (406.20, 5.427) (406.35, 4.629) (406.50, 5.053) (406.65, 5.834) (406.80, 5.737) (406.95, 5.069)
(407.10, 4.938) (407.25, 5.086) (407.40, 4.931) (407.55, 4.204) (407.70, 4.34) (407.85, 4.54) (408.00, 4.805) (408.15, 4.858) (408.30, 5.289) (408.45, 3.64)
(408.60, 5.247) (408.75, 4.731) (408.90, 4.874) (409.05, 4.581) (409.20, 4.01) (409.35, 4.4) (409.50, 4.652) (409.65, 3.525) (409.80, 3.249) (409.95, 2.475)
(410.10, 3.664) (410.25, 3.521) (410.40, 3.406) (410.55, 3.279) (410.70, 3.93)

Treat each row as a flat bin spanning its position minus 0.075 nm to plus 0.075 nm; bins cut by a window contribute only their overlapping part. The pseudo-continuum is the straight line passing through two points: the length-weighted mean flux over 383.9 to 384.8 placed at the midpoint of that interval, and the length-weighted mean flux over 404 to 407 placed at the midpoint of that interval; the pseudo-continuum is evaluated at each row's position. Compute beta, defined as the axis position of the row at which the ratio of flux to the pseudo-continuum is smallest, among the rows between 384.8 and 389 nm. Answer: 388.80 nm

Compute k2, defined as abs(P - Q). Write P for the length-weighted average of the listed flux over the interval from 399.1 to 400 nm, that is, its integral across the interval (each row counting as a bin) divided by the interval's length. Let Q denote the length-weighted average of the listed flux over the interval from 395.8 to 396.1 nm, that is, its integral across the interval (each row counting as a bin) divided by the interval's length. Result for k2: 0.42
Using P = 5.27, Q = 4.8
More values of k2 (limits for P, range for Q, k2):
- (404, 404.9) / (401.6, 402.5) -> 0.69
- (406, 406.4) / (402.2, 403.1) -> 0.31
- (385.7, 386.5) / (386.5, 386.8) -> 0.01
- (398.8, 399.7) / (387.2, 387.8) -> 0.62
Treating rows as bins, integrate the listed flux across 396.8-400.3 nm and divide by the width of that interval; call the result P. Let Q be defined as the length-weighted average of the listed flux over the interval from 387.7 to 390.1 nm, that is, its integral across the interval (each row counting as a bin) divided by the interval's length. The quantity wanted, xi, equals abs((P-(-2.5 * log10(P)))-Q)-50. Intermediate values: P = 4.5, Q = 3.4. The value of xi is -47.4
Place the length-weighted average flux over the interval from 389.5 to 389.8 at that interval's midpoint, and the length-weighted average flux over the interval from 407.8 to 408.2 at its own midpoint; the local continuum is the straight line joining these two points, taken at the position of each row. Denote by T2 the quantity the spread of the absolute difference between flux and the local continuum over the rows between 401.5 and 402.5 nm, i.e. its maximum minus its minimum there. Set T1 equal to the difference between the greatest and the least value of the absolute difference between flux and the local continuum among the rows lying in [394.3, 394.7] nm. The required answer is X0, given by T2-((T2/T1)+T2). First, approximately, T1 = 1.16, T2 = 1.71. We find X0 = -1.5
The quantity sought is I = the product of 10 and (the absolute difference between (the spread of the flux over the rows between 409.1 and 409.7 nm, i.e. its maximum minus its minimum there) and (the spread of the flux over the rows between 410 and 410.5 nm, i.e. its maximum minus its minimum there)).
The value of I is 9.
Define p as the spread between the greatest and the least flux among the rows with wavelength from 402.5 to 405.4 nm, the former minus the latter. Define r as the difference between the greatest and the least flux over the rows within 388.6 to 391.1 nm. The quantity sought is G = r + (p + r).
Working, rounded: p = 2.3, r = 3.7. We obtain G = 9.7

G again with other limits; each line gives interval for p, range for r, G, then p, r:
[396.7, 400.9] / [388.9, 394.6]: 12.4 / 4.8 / 3.8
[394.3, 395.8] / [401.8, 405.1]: 6.4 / 1.8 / 2.3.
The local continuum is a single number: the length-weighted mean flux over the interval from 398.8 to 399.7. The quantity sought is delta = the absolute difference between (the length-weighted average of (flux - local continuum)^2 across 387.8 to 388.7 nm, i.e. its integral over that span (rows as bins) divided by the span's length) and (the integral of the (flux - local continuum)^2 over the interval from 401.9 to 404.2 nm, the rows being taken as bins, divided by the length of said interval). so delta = 3.4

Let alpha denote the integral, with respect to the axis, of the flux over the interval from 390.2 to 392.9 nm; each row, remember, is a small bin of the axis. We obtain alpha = 13.2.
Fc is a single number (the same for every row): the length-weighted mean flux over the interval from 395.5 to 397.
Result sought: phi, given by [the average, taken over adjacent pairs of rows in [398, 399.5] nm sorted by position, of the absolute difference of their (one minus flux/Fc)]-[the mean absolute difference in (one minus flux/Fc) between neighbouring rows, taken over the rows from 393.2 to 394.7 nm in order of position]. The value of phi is 0.00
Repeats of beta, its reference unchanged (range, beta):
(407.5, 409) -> 408.45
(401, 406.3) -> 403.50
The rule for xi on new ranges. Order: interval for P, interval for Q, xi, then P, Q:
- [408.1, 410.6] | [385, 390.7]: -48.9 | 4.1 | 4.5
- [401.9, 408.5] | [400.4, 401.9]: -48.5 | 5.2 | 5.5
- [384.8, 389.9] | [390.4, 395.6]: -48.7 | 4.5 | 4.9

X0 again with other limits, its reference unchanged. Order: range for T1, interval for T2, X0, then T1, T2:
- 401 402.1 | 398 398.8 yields -0.5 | 1.87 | 0.94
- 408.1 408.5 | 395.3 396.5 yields -1.2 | 1.01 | 1.23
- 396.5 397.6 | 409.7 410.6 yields -0.5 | 2.51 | 1.18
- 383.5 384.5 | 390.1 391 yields -1.1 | 1.09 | 1.18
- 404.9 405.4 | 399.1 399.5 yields -1.5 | 0.33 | 0.49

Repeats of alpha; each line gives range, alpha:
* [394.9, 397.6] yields 10.4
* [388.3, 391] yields 10.0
